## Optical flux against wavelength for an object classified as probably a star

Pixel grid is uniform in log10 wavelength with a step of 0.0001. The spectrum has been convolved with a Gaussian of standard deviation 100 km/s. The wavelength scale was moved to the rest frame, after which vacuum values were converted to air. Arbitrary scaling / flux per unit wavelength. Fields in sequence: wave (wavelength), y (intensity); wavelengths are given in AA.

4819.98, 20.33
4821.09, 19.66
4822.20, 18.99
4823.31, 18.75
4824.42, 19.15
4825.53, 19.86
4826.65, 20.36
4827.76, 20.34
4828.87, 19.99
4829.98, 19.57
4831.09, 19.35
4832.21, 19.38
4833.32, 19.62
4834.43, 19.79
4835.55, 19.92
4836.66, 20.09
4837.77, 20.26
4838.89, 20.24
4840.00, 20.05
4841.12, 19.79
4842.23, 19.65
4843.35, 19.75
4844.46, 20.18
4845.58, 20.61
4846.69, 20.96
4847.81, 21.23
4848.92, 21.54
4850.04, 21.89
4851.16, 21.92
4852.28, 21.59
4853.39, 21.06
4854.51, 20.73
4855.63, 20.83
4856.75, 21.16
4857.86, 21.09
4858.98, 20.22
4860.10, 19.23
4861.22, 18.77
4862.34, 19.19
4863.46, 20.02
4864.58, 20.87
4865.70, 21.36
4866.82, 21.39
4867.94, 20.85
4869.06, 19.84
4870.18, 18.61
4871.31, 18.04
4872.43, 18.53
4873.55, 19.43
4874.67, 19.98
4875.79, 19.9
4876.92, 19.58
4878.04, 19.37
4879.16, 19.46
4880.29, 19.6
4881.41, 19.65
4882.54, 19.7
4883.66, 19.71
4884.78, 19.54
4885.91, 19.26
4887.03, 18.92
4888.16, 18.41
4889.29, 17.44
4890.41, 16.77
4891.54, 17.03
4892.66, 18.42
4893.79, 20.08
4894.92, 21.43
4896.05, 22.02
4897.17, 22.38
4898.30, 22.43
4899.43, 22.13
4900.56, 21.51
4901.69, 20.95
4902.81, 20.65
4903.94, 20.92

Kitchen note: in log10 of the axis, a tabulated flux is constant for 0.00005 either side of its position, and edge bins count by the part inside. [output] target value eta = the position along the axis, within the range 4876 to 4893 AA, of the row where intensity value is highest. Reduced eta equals 4883.66 AA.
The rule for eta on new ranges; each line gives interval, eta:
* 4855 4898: 4897.17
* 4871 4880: 4874.67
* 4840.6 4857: 4851.16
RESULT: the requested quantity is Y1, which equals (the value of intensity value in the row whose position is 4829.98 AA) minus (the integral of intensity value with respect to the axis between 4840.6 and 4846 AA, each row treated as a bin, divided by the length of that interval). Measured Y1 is -0.4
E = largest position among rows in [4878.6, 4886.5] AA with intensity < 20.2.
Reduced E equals 4885.91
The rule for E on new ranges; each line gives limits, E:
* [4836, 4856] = 4844.46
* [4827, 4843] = 4842.23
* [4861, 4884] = 4883.66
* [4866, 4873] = 4872.43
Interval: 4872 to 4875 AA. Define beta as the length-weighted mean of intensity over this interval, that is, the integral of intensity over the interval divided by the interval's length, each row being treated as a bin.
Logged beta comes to 19.3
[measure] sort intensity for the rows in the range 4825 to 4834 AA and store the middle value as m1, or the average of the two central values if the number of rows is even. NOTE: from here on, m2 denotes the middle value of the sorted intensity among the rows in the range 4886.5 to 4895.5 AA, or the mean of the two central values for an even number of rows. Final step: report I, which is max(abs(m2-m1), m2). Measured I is 18.4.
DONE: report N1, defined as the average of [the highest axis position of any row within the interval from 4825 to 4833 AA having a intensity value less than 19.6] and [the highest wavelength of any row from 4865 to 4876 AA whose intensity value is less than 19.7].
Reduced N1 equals 4852.9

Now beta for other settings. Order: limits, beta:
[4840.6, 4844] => 19.8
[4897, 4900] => 22.3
